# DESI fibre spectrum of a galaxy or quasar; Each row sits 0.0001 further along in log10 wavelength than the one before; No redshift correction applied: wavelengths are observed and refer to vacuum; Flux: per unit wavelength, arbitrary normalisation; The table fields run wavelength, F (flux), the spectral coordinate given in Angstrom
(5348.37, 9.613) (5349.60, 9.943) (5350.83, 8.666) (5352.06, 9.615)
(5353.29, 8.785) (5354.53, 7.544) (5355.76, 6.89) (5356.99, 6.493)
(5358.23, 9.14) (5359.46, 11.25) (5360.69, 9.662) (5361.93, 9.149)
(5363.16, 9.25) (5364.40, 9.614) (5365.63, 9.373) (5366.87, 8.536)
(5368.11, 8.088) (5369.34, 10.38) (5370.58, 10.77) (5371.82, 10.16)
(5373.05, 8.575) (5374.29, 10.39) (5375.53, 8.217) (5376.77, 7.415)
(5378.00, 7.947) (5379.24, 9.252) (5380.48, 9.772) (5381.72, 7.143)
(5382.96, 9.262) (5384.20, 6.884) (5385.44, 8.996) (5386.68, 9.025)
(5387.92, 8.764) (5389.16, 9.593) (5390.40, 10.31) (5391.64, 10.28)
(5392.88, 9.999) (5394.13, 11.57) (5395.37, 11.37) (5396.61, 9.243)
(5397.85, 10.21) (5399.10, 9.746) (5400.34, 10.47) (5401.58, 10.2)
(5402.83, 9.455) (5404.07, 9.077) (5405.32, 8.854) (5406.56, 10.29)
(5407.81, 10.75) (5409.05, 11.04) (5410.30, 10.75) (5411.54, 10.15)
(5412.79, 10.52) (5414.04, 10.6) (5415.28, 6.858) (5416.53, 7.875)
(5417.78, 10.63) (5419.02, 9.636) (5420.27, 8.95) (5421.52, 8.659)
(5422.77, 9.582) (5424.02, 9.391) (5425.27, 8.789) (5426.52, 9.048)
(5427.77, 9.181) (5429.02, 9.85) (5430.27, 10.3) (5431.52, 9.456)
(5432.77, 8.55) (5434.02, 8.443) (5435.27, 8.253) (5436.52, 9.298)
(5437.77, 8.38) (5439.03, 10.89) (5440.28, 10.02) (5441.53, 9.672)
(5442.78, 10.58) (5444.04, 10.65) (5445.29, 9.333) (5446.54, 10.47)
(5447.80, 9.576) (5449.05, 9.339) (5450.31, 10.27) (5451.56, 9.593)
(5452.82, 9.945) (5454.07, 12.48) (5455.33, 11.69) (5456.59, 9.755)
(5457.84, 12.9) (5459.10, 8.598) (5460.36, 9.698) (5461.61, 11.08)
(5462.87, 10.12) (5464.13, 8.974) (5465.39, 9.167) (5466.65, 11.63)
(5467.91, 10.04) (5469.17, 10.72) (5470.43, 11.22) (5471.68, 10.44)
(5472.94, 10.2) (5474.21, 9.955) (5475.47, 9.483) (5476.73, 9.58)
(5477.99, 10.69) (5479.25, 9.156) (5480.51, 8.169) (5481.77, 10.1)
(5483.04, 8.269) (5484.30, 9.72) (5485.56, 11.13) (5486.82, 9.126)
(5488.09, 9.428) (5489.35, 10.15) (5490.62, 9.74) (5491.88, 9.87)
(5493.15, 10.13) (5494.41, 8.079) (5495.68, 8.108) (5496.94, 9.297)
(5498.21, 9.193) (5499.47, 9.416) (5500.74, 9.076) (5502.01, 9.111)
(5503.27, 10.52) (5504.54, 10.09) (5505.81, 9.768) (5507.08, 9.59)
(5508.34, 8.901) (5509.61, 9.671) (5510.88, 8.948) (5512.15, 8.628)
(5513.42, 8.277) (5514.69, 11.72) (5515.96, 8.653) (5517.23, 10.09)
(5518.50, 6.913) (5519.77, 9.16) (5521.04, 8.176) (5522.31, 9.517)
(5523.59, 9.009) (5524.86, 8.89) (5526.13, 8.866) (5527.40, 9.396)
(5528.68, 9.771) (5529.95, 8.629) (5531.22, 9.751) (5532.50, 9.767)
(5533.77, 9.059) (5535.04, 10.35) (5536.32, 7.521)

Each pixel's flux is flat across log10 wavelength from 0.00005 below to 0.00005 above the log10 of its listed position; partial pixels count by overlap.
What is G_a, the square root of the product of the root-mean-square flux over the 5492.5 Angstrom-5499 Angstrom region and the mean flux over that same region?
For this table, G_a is 9.0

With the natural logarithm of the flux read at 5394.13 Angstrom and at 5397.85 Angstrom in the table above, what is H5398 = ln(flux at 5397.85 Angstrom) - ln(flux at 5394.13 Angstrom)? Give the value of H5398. -0.13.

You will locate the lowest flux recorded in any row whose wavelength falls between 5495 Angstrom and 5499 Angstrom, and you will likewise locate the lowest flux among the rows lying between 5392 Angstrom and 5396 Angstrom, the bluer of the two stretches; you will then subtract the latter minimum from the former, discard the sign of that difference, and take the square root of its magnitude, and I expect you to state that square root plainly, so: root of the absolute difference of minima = 1.4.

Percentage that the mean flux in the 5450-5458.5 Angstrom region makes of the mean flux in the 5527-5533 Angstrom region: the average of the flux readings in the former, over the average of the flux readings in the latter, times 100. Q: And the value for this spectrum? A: 116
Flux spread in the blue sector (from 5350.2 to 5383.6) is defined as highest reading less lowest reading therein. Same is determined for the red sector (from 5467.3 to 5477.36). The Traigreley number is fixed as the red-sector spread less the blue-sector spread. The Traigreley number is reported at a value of -3.0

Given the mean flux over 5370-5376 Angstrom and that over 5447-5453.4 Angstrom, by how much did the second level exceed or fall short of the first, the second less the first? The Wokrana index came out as 0.1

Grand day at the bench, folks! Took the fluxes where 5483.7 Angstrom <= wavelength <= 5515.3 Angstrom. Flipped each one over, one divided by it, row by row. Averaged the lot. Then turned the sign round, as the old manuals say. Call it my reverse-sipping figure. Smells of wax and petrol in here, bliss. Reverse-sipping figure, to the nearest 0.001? -0.106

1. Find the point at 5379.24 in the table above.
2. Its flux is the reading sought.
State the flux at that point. 9.252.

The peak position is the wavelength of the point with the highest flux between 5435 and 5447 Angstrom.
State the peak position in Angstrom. 5439.03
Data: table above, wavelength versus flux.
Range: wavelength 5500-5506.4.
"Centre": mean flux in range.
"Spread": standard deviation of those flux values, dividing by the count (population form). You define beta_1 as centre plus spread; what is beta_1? 10.3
